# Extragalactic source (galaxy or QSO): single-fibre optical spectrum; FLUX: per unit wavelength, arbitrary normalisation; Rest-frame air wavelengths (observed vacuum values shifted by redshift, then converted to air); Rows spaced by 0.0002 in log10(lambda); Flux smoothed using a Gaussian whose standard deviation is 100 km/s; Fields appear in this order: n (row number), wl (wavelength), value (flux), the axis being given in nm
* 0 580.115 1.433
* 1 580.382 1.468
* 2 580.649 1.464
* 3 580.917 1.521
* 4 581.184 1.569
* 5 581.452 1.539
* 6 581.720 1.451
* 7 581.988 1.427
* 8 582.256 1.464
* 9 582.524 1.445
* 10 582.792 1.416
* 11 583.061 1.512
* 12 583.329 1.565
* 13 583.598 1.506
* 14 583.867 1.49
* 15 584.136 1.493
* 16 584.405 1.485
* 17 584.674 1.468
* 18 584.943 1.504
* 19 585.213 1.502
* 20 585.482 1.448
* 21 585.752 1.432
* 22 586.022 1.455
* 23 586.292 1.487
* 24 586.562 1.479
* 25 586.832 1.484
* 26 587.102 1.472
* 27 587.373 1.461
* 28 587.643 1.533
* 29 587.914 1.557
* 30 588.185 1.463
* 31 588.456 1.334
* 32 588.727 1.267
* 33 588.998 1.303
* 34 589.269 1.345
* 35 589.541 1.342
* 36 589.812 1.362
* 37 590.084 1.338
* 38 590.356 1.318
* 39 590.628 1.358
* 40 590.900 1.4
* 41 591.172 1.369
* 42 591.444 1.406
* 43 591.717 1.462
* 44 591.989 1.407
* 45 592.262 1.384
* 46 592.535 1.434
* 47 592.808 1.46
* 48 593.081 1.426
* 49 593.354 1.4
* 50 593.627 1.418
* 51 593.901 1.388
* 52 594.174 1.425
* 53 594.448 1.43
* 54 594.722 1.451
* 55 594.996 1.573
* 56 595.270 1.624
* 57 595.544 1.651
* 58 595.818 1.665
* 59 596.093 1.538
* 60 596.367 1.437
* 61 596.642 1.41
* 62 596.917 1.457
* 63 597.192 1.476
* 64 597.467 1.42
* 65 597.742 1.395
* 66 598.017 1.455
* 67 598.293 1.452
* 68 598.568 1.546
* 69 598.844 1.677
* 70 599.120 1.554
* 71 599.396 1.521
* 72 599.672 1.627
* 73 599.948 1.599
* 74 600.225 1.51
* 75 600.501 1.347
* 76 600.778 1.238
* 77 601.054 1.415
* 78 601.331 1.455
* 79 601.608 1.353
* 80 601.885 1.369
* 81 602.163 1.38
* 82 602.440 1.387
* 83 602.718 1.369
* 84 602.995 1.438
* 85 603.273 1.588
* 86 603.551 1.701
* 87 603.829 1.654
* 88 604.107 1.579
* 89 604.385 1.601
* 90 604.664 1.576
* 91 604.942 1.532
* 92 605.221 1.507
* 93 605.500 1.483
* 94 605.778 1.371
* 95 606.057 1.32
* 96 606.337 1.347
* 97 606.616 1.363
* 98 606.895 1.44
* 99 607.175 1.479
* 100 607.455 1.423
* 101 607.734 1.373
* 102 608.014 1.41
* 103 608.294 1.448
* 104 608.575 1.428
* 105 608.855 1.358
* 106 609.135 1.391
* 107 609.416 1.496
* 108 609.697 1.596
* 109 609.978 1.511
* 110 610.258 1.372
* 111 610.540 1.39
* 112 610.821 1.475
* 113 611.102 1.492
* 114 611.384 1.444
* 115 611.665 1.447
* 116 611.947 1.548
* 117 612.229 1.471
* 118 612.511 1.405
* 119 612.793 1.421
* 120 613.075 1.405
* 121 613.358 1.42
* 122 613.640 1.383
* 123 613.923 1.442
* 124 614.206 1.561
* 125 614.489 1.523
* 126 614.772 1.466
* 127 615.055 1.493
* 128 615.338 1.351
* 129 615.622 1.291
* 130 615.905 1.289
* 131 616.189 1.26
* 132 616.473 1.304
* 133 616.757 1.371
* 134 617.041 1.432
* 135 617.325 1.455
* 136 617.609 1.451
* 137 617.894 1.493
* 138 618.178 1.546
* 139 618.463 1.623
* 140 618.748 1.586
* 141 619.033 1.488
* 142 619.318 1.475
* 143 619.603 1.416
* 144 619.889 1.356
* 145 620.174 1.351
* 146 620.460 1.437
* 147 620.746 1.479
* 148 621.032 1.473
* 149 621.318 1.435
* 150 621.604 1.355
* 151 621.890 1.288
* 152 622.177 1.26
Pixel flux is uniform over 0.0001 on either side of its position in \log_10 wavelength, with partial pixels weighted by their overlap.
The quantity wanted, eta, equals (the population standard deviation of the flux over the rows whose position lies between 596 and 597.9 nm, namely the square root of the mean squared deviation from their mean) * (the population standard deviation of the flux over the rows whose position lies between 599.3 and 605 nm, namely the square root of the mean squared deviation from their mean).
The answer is 0.0054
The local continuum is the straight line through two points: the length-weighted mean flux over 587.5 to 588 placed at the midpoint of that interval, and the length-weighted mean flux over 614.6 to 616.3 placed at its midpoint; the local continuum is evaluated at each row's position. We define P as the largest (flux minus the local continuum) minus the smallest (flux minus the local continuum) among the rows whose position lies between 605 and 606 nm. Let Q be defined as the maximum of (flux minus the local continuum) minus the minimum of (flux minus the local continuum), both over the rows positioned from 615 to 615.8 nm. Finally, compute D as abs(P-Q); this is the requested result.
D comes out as 0.066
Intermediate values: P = 0.132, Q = 0.20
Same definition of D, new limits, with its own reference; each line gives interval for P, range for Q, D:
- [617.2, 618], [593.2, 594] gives 0.016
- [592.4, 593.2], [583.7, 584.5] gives 0.026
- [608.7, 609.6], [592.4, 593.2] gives 0.109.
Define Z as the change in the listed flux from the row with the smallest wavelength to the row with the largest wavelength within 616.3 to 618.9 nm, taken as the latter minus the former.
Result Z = 0.28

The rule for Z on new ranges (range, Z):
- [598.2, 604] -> 0.20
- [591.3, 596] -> 0.26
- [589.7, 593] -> 0.10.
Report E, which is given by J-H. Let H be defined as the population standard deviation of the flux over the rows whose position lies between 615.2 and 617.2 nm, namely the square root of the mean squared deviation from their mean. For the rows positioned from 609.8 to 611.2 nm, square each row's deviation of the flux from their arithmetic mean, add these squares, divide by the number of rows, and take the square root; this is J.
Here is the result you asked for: 0.001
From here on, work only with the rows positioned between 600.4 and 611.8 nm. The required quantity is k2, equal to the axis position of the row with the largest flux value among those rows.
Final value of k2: 603.551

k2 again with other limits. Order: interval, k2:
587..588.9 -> 587.914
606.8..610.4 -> 609.697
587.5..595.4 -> 595.270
